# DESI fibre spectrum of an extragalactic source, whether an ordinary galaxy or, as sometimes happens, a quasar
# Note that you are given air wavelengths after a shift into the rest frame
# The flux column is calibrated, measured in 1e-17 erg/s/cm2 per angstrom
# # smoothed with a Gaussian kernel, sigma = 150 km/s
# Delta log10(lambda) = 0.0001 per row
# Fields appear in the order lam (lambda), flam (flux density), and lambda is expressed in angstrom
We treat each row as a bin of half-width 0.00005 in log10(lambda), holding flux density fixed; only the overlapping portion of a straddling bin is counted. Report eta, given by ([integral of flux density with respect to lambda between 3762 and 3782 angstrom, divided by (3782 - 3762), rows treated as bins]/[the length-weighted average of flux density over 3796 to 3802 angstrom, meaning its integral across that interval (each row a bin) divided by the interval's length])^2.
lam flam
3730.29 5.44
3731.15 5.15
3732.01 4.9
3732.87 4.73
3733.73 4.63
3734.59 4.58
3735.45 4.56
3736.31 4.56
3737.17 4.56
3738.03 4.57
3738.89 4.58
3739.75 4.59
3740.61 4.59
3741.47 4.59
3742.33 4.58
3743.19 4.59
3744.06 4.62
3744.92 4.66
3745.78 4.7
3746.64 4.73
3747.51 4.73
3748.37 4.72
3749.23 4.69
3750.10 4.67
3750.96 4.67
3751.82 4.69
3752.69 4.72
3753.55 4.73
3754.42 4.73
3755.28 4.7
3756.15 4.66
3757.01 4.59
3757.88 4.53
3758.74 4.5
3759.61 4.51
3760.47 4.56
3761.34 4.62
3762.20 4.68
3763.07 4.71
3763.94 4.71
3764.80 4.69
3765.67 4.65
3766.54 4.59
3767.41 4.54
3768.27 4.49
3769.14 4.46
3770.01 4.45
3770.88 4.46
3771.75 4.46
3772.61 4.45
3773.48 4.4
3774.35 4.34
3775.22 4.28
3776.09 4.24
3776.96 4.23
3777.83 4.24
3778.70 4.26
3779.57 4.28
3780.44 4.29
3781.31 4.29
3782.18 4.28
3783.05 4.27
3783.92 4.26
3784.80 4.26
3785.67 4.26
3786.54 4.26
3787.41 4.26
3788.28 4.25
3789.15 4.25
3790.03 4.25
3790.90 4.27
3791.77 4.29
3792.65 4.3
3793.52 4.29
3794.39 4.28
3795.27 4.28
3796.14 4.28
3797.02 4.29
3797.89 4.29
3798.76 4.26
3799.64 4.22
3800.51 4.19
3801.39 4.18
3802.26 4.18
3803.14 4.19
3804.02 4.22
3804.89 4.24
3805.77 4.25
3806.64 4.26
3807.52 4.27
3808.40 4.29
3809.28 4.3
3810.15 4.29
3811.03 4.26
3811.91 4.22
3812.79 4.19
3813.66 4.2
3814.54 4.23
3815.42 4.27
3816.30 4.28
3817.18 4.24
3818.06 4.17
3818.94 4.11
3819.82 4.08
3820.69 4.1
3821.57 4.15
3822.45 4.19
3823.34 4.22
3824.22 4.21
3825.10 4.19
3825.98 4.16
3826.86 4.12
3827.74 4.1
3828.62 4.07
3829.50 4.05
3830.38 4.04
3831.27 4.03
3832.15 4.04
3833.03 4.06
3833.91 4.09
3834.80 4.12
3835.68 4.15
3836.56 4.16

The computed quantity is 1.09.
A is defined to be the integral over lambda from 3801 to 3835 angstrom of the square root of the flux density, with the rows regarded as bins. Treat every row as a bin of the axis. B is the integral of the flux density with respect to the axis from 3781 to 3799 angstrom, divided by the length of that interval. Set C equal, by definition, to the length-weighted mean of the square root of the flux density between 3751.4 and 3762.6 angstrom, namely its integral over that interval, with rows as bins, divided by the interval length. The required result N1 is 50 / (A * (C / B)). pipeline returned 1.4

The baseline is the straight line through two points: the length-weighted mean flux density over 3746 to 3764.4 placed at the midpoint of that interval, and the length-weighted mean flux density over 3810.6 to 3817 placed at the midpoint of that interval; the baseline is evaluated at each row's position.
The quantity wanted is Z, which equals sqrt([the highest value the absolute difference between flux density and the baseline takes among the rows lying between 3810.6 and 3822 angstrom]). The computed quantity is 0.33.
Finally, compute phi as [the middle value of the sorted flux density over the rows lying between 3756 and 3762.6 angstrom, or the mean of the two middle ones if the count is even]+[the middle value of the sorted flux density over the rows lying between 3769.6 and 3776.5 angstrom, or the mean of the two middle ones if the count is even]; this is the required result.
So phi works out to 9.00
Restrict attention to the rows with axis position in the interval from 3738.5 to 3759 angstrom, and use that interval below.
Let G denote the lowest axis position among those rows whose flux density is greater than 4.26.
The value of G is 3738.89 angstrom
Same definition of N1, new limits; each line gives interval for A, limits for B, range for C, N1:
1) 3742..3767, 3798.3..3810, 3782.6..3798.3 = 1.9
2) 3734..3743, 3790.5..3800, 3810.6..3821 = 5.4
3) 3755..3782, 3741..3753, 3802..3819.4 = 2.0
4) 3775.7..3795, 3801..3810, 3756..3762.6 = 2.5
